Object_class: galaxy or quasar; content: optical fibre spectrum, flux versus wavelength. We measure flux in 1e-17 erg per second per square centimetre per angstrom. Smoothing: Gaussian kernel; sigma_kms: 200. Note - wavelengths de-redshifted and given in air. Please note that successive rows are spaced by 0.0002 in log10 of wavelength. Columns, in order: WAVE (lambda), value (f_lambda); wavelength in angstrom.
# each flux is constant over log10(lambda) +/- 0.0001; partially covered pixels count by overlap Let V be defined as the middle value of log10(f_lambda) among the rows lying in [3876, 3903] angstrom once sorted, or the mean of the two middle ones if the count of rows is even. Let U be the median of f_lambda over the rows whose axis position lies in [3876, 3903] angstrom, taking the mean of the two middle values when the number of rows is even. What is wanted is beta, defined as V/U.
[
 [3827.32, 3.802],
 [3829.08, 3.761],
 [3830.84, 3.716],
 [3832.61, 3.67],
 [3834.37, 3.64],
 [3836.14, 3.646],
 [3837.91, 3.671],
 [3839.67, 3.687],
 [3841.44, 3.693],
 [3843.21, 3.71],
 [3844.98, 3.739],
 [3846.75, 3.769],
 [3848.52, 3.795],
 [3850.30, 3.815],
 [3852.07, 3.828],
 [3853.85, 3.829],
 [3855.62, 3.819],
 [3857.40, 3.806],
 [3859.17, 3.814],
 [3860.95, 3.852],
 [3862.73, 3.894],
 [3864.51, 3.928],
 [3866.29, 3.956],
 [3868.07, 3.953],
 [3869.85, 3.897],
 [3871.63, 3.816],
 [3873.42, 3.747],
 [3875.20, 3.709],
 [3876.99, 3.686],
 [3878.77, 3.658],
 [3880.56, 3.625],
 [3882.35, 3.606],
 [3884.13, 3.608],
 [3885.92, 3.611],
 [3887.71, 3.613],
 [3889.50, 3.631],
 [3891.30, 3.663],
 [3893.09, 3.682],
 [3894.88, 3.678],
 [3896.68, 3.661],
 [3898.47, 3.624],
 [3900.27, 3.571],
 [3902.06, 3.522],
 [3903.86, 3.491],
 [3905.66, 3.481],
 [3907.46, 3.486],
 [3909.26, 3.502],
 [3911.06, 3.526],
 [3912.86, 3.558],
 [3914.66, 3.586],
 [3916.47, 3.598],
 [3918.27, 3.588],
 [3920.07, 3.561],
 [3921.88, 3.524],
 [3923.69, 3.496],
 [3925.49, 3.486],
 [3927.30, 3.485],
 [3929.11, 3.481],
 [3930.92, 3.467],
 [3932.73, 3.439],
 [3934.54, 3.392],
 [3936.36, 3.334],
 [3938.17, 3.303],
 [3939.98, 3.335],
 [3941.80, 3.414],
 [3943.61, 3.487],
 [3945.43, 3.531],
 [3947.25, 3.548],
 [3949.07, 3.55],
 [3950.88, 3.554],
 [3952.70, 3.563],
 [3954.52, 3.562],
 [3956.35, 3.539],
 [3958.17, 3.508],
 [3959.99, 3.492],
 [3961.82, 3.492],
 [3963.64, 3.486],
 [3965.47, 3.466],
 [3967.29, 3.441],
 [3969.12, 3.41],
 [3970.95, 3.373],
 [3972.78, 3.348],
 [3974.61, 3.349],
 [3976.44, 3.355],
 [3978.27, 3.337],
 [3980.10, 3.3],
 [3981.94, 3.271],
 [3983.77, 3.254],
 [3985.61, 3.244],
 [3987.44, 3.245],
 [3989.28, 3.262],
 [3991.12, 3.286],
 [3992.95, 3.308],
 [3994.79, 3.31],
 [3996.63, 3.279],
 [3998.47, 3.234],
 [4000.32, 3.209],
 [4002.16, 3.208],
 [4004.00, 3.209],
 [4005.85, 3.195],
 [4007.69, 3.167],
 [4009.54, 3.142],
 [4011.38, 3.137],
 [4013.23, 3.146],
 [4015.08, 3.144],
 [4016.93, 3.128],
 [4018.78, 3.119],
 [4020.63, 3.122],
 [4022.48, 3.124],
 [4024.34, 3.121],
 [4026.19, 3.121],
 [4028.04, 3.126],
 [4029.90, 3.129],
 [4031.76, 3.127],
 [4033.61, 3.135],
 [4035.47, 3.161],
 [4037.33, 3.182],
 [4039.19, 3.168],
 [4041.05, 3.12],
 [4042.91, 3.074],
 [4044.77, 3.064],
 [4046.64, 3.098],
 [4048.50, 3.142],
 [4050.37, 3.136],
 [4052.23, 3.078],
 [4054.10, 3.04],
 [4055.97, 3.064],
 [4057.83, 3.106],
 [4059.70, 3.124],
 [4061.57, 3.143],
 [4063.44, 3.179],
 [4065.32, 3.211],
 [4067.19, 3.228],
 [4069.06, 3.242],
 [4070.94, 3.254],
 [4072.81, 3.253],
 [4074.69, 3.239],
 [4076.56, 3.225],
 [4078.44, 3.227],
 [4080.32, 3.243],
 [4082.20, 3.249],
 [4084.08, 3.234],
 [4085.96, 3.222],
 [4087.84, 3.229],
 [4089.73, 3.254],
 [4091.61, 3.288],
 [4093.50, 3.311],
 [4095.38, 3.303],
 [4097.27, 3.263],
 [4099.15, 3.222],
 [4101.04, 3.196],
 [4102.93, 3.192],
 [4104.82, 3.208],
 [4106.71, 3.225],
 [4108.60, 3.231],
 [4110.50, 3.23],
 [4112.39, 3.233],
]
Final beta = 0.154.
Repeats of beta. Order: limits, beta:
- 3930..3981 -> 0.156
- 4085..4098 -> 0.157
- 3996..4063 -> 0.158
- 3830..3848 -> 0.154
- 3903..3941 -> 0.156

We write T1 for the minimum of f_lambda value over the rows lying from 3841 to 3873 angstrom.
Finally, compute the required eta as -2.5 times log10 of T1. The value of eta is -1.42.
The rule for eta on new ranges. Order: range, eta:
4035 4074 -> -1.21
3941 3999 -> -1.27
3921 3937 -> -1.31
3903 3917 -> -1.35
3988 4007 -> -1.26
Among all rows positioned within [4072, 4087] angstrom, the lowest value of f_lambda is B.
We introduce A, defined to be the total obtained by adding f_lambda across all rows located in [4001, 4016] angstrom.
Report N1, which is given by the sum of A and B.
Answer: 28.6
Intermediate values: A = 25.3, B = 3.222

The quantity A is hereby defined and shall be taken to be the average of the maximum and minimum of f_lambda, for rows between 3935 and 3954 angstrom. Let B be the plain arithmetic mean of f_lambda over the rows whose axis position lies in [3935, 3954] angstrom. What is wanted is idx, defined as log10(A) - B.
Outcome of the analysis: -2.9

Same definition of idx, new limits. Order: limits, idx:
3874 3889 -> -3.1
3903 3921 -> -3.0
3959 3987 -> -2.8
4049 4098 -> -2.7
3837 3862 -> -3.2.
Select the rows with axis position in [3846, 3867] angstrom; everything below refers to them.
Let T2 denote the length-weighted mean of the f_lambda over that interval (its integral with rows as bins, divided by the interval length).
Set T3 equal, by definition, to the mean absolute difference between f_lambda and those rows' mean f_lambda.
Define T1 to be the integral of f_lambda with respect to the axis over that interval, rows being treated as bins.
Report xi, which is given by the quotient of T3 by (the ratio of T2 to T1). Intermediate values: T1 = 81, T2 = 3.84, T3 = 0.0436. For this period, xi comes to 0.92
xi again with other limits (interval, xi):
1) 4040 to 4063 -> 0.68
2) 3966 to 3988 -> 1.18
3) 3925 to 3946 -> 1.29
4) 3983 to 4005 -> 0.64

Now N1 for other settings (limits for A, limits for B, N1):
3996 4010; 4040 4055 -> 28.7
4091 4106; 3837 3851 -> 29.7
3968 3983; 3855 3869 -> 30.5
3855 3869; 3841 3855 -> 34.7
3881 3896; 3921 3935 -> 32.5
